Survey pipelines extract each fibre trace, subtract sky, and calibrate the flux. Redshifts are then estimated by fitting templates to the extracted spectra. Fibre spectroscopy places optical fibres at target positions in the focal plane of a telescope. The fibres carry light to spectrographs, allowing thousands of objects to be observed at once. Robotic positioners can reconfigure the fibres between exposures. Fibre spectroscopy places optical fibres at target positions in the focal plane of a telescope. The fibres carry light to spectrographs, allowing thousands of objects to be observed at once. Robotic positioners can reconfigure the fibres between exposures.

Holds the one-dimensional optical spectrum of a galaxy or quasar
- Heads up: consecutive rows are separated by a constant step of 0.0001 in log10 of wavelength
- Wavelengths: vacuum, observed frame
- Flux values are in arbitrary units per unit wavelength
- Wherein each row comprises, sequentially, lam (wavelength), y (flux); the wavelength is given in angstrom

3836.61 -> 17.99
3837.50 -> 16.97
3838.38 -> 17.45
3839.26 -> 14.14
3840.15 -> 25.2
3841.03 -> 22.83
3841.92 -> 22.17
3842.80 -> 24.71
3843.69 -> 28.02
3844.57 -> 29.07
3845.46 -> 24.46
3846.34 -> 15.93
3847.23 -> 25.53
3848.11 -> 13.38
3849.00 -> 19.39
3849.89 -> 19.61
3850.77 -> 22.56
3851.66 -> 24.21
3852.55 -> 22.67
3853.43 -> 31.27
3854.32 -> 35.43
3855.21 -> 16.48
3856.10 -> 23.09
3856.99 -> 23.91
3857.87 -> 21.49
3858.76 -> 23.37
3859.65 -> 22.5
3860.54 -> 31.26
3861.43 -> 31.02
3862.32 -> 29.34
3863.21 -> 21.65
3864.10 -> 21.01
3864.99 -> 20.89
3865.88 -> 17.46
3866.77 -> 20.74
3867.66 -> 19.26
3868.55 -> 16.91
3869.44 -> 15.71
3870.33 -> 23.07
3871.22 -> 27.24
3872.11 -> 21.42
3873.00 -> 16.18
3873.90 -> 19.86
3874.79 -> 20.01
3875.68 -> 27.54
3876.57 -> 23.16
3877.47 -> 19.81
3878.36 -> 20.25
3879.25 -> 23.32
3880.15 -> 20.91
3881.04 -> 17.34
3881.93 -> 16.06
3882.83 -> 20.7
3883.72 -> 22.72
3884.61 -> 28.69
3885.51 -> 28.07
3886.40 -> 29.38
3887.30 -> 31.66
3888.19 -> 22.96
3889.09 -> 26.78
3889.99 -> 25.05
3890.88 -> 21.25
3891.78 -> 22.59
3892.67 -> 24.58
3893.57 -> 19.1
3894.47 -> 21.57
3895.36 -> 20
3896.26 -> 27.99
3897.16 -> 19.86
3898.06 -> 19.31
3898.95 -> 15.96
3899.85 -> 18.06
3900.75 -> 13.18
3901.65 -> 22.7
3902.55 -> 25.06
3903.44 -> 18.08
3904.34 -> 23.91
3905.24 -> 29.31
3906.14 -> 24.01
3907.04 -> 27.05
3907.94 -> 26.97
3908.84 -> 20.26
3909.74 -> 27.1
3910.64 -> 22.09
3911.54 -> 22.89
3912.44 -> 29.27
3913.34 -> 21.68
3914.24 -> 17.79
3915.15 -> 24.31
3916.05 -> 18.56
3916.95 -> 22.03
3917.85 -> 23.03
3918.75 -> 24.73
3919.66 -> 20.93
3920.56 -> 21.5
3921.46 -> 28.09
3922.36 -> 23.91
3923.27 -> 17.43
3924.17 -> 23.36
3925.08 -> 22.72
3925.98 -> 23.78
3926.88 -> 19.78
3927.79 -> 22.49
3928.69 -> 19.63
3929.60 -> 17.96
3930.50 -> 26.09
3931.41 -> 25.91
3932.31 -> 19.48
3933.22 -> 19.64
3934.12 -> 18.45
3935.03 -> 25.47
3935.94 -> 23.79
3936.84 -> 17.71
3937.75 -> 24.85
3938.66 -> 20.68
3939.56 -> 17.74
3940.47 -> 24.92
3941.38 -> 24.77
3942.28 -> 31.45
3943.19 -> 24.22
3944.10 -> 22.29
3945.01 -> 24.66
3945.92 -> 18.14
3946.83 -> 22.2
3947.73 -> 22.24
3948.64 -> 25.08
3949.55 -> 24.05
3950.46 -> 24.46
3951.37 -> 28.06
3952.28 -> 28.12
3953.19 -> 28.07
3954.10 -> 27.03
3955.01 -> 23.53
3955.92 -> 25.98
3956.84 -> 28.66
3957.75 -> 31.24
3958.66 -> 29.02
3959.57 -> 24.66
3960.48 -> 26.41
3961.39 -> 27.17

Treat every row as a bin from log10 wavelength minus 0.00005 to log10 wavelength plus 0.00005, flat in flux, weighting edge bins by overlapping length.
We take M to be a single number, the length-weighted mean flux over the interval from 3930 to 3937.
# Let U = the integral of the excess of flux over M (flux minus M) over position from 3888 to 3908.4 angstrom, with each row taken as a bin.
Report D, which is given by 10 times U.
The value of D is 33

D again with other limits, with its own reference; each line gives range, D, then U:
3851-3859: 192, 19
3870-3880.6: -37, -4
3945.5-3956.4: 277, 28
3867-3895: 30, 3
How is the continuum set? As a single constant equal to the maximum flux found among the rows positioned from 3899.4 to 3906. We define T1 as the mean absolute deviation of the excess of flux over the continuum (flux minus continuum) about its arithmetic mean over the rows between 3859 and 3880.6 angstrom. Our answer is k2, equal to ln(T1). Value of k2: 1.19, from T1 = 3.29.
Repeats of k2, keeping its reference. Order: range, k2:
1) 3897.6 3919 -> 1.19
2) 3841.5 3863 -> 1.39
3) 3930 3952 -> 1.02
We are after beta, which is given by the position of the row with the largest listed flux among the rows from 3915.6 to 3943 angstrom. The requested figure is 3942.28 angstrom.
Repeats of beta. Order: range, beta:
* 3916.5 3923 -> 3921.46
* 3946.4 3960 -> 3957.75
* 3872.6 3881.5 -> 3875.68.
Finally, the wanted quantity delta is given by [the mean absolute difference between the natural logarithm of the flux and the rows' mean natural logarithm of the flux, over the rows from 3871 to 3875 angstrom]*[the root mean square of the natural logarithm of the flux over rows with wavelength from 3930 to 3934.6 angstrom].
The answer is 0.39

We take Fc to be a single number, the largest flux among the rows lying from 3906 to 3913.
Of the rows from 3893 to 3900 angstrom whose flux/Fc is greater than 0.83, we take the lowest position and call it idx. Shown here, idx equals 3896.26 angstrom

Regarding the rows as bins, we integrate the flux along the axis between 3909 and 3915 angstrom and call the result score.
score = 140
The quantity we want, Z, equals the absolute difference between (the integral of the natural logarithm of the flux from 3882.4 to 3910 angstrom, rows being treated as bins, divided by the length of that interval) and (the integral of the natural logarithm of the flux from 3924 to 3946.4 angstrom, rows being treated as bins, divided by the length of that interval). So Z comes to 0.035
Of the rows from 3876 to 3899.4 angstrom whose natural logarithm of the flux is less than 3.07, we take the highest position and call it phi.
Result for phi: 3898.95 angstrom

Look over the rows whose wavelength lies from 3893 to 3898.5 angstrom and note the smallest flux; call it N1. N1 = 19.1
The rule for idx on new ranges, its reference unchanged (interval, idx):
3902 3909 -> 3902.55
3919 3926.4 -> 3921.46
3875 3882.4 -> 3875.68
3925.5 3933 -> 3930.50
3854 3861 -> 3854.32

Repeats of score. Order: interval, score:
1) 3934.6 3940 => 117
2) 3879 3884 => 100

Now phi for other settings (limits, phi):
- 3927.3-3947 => 3945.92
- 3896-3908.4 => 3903.44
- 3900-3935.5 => 3934.12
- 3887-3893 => 3890.88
